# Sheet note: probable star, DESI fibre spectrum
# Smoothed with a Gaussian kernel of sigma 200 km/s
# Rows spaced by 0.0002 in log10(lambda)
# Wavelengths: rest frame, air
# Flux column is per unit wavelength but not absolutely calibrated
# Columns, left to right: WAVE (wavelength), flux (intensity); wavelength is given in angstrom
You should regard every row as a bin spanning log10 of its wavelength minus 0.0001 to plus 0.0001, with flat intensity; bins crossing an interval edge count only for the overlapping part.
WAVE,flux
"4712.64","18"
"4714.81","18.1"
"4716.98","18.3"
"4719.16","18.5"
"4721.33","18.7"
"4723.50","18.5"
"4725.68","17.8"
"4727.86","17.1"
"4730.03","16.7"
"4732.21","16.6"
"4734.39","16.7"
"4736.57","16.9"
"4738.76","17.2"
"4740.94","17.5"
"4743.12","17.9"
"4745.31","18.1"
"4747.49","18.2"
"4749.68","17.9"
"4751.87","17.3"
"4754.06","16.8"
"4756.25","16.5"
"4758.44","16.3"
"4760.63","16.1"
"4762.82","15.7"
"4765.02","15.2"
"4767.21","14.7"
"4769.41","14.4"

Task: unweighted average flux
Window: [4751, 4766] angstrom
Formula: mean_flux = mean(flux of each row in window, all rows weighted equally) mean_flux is 16.3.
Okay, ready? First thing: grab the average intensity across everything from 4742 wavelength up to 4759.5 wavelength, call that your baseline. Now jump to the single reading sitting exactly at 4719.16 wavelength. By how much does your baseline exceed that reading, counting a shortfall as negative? -1.1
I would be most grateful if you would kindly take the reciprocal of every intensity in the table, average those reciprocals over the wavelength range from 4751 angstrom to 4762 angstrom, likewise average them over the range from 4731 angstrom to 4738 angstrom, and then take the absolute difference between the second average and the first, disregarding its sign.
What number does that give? 0.001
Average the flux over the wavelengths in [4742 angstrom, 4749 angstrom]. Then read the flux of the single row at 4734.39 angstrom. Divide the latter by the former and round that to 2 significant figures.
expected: 0.92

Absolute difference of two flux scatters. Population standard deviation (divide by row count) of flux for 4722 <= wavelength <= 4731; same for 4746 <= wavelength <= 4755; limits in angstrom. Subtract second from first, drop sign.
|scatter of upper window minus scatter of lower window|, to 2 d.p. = 0.15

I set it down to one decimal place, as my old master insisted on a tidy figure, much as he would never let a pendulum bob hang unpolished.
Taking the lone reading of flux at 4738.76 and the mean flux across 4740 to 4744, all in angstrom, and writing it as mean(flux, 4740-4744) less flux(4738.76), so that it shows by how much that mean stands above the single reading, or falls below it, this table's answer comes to 0.5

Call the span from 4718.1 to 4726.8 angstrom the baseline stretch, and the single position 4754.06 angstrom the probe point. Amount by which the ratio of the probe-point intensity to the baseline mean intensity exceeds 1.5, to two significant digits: -0.59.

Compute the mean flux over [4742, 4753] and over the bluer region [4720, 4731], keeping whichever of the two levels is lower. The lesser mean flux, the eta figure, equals 17.8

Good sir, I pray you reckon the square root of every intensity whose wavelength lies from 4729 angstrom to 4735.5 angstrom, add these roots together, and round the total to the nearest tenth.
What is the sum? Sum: 12.2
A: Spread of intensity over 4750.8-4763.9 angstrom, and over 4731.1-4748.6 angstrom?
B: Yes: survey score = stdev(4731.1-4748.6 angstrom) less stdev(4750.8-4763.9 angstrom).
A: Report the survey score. 0.1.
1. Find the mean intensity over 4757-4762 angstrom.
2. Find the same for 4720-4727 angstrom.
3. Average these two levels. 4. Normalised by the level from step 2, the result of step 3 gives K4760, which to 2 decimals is 0.94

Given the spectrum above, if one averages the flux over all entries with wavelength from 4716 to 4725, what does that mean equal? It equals 18.5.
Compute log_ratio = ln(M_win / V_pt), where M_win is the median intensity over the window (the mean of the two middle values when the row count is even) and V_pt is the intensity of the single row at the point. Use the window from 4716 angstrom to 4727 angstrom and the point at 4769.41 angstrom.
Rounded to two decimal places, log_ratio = 0.25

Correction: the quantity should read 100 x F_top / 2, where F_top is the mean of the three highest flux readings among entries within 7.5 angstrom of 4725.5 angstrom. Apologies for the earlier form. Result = 928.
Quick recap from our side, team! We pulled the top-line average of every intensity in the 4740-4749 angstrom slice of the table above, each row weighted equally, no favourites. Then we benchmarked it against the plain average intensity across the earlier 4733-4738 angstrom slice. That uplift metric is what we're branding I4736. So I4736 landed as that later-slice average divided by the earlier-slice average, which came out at 1.07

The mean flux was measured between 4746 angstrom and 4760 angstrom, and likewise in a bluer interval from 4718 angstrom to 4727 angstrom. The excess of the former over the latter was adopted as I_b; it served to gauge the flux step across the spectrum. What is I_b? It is -1.2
